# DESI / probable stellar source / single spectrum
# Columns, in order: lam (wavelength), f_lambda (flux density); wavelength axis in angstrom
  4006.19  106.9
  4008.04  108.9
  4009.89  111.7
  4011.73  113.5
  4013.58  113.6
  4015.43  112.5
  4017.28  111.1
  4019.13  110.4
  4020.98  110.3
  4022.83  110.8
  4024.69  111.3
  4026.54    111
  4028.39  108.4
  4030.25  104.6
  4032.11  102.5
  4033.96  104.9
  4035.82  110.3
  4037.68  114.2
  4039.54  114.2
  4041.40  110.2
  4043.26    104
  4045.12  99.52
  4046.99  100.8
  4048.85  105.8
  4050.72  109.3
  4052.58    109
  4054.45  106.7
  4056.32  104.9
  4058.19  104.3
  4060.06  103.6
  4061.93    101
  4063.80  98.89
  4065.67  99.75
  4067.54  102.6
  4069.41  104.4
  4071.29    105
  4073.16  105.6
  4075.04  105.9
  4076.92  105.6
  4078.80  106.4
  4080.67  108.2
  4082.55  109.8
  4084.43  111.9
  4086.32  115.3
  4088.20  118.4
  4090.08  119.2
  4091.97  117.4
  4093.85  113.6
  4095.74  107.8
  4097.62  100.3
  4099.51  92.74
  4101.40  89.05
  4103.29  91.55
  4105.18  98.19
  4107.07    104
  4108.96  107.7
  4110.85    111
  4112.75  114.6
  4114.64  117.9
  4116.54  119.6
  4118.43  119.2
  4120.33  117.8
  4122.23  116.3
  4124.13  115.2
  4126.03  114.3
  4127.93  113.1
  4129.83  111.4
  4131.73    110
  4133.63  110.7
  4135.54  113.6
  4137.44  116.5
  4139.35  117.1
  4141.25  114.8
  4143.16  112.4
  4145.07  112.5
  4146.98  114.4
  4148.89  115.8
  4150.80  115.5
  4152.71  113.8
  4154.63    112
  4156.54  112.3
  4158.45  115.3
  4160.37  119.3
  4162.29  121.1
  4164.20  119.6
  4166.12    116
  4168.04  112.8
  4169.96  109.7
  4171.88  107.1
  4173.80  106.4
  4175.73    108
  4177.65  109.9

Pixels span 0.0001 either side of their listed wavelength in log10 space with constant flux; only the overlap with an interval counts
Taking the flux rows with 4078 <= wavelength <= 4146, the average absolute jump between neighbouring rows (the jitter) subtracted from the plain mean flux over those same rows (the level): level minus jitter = 108.1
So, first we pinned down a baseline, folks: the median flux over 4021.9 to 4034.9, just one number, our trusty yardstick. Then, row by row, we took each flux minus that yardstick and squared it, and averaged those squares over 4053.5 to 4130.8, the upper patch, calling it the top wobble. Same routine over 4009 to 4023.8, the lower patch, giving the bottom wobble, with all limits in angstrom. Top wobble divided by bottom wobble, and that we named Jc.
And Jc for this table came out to 4.8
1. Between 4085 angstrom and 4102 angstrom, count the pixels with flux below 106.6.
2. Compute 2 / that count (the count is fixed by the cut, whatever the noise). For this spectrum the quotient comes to 0.7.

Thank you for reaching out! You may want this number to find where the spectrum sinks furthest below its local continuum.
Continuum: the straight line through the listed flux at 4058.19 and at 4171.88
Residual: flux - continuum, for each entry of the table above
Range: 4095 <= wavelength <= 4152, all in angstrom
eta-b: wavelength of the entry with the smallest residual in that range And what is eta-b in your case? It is 4101.40 angstrom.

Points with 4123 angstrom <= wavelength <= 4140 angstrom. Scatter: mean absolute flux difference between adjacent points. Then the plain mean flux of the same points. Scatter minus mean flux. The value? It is -112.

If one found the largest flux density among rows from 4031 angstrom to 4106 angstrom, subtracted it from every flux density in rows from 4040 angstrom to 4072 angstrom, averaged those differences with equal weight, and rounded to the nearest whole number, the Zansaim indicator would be -15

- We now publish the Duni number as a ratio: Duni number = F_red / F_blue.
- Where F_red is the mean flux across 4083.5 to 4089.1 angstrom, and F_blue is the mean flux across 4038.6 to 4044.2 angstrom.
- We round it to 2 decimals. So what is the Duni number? 1.05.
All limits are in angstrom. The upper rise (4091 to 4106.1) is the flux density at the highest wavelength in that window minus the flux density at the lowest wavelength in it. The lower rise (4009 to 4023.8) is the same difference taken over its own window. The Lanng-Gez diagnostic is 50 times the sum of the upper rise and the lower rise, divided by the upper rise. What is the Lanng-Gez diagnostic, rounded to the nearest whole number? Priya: 52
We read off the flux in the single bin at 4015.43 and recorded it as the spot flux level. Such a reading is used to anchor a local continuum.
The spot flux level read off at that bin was 112.5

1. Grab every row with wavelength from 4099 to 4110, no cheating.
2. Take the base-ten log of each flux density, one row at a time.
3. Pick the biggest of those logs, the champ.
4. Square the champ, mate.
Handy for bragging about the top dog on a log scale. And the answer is 4.13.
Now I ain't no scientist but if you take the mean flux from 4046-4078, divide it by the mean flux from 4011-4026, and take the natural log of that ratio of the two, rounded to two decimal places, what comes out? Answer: -0.07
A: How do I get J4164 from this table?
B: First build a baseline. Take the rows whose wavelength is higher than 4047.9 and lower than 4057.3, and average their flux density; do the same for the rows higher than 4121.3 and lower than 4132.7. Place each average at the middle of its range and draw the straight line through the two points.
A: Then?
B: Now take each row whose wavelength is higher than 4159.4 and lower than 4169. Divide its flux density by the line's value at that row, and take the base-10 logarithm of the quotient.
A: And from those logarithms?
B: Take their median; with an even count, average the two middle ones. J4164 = 0.011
